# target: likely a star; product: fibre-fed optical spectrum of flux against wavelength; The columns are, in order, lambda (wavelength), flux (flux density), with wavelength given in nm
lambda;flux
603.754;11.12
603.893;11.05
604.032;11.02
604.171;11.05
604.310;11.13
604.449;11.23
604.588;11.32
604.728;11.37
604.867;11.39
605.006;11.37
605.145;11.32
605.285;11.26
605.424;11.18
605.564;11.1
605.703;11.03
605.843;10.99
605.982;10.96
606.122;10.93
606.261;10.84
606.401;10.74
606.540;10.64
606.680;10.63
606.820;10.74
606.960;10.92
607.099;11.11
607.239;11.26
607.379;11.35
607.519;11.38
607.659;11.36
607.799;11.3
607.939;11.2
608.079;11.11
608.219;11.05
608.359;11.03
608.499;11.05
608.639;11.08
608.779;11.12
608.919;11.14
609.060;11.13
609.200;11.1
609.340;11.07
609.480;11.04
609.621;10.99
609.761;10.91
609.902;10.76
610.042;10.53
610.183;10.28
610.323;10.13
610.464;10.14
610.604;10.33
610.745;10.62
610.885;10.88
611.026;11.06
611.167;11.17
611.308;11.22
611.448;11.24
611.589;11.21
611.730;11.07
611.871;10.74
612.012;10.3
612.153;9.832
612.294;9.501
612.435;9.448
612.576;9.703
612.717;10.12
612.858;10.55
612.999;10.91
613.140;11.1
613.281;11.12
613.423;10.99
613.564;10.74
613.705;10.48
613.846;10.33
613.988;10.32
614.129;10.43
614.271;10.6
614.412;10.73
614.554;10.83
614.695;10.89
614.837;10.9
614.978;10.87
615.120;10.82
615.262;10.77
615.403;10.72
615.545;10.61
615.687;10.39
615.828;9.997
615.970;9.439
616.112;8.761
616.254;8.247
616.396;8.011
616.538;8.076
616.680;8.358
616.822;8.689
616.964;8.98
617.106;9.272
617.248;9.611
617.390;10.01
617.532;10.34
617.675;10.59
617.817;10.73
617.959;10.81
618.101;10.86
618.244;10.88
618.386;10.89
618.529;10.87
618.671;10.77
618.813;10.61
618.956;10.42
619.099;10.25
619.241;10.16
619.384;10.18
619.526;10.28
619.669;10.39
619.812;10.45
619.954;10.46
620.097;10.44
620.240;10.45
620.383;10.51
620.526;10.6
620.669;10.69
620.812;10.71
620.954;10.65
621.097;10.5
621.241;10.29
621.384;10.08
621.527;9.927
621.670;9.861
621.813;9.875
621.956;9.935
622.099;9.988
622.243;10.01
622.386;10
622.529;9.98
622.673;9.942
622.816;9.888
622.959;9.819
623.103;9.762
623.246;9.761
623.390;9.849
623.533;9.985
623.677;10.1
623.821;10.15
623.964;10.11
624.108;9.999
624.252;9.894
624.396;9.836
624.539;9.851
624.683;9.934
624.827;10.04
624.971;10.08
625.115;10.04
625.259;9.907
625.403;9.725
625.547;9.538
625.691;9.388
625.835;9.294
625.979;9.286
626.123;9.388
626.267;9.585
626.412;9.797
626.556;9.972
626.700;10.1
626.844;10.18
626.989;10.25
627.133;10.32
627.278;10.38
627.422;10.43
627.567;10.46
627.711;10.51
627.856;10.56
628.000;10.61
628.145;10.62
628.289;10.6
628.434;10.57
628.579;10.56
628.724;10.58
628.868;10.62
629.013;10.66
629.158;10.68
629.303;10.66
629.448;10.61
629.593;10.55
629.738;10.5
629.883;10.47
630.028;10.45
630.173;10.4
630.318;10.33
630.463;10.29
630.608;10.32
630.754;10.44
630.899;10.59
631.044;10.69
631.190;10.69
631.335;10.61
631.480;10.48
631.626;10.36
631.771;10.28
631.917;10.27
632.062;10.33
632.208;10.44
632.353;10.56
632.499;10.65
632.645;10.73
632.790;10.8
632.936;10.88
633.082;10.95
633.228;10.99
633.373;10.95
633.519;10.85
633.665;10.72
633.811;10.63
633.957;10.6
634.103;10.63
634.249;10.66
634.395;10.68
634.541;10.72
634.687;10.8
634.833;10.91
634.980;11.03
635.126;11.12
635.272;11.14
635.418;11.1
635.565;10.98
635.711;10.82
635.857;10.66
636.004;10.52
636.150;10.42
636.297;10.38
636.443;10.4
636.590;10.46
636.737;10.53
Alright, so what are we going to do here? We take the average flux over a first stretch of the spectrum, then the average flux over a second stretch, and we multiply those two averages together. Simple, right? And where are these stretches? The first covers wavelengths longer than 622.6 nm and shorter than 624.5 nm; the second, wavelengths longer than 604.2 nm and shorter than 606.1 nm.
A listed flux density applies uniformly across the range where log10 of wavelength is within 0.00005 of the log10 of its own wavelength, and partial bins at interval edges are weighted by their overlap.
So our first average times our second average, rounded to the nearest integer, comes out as 111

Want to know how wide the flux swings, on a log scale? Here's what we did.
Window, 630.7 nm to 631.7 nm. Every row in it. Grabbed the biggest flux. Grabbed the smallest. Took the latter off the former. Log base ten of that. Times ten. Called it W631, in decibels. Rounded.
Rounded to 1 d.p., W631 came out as -4.8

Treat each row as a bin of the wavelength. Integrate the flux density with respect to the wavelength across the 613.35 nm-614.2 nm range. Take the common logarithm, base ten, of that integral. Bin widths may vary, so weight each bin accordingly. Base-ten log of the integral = 0.952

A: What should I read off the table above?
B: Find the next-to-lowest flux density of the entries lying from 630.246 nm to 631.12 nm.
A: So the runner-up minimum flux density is 10.32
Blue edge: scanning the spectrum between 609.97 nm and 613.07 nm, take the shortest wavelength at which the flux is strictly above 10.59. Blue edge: 610.745 nm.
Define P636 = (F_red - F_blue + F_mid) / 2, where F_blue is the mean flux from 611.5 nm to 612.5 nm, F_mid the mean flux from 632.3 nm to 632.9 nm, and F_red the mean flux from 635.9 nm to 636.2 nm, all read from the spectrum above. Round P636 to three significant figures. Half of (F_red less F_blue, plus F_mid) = 5.43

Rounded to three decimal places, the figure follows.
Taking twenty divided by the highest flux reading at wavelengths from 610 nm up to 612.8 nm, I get 1.779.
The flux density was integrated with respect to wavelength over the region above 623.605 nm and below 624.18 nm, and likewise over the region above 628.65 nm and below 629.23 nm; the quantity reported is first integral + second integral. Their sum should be 12.0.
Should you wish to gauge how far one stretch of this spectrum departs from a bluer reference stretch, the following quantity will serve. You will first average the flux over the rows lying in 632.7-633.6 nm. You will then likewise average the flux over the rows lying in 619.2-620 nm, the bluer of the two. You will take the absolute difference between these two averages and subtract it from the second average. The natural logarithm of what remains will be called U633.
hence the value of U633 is 2.28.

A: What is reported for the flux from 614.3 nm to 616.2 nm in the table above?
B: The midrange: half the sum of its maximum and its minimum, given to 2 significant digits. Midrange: 9.8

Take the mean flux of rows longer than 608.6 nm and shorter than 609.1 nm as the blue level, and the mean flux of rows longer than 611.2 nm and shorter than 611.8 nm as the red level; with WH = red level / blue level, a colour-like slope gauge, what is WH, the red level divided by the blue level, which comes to 1.01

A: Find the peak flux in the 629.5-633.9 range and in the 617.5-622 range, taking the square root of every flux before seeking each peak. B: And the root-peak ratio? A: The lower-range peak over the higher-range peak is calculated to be 1.00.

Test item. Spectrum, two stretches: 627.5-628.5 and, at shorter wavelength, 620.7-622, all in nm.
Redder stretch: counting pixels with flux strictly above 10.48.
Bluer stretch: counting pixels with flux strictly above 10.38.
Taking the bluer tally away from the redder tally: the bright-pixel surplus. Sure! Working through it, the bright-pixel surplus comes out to 3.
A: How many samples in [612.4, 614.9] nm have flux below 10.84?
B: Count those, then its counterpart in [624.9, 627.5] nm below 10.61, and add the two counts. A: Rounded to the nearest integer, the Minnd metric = 30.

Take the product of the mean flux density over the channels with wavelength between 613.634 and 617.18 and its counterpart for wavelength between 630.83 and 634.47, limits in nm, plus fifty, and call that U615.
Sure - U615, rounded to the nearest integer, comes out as 155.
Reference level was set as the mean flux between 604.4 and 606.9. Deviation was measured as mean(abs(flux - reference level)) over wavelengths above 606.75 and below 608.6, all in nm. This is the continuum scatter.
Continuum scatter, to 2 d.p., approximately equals 0.16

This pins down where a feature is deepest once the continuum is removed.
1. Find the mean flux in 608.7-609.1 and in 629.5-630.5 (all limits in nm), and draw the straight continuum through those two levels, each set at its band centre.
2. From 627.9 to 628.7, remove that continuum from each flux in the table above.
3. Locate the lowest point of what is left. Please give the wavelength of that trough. 628.579 nm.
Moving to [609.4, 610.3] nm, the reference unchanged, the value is 610.183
